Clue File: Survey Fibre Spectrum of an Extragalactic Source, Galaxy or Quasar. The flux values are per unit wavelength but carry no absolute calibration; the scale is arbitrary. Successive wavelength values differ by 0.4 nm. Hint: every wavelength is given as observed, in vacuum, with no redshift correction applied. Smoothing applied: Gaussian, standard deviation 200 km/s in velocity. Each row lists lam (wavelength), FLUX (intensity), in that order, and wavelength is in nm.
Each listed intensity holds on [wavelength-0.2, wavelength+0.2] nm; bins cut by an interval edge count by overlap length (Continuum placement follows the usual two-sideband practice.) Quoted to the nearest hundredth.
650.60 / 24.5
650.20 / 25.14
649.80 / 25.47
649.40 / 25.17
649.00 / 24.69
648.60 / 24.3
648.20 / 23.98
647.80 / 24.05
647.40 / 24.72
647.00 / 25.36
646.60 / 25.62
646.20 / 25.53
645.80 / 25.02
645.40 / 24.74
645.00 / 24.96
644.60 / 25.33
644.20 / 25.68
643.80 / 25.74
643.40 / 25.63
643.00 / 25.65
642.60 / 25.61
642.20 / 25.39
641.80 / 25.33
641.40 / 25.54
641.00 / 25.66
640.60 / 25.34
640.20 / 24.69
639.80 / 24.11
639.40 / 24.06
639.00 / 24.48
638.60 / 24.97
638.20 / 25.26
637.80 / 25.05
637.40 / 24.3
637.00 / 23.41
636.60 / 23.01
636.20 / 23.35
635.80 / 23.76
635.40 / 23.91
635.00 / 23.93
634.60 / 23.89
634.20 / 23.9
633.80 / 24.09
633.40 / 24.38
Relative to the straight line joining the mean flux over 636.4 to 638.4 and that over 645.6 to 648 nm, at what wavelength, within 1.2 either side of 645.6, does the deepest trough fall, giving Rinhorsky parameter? 645.40 nm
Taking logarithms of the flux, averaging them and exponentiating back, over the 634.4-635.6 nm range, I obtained 23.9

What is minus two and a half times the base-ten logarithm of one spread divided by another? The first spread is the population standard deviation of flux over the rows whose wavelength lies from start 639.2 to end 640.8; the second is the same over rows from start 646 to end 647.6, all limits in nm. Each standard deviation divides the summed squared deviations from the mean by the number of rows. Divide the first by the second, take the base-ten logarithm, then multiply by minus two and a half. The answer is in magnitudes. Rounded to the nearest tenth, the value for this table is -0.4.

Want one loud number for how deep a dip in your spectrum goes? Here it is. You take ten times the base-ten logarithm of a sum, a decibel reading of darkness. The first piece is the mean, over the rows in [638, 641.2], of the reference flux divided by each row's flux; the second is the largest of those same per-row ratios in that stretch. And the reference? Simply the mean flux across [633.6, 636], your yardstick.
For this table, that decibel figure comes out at 2.92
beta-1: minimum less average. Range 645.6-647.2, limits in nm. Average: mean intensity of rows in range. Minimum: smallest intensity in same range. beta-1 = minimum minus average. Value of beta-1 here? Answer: -0.36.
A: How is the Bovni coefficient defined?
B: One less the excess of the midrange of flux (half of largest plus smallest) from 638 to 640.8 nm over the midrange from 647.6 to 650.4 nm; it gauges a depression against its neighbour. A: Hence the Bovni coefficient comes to 1.0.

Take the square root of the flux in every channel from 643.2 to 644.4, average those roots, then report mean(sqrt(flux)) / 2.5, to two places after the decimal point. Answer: 2.03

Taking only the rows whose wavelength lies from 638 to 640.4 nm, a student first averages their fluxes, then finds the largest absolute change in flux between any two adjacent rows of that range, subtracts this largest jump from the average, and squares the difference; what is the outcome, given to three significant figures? 577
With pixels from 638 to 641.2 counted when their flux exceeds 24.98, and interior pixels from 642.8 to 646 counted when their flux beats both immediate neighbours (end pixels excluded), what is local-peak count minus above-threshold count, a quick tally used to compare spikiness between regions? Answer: -2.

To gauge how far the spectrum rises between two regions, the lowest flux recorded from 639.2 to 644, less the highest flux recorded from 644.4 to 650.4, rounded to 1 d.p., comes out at -1.6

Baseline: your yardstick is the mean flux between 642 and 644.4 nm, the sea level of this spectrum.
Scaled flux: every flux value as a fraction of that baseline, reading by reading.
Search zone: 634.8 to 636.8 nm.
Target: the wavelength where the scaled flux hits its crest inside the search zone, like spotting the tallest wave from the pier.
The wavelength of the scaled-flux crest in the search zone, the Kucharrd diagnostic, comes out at 635.00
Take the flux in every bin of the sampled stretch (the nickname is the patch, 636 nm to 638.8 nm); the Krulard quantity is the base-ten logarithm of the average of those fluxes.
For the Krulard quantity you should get 1.38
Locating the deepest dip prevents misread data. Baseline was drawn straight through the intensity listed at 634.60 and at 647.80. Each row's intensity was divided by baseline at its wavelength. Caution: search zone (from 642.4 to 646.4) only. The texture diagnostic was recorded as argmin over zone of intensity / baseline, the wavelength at 645.40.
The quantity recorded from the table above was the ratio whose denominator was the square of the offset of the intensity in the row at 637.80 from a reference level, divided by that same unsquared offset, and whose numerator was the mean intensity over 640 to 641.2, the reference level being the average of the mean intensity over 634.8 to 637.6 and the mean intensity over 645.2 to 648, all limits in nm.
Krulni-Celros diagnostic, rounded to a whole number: 35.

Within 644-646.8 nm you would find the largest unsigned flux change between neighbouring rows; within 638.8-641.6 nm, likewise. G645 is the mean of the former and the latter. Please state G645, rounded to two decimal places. 0.58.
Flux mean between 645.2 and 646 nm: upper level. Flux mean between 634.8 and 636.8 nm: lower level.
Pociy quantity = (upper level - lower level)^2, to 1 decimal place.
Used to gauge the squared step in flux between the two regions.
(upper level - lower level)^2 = 1.7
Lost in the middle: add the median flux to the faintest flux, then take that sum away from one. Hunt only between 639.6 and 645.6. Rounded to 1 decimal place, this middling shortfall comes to -48.5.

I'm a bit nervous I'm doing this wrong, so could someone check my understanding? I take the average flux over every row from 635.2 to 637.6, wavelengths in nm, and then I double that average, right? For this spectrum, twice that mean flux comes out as 47.2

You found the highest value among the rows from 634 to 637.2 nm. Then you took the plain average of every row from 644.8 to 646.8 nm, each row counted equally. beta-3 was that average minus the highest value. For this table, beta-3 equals 1.2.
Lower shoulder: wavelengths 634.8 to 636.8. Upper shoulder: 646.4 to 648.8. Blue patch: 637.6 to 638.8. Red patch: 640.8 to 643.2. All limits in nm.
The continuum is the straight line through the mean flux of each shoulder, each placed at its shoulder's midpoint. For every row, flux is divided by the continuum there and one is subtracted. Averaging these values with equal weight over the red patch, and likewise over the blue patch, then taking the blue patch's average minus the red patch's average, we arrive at 0.00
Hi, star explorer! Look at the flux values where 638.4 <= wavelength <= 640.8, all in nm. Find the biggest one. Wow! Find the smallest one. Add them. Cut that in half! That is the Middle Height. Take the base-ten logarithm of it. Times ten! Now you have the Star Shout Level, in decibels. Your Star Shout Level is 13.9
